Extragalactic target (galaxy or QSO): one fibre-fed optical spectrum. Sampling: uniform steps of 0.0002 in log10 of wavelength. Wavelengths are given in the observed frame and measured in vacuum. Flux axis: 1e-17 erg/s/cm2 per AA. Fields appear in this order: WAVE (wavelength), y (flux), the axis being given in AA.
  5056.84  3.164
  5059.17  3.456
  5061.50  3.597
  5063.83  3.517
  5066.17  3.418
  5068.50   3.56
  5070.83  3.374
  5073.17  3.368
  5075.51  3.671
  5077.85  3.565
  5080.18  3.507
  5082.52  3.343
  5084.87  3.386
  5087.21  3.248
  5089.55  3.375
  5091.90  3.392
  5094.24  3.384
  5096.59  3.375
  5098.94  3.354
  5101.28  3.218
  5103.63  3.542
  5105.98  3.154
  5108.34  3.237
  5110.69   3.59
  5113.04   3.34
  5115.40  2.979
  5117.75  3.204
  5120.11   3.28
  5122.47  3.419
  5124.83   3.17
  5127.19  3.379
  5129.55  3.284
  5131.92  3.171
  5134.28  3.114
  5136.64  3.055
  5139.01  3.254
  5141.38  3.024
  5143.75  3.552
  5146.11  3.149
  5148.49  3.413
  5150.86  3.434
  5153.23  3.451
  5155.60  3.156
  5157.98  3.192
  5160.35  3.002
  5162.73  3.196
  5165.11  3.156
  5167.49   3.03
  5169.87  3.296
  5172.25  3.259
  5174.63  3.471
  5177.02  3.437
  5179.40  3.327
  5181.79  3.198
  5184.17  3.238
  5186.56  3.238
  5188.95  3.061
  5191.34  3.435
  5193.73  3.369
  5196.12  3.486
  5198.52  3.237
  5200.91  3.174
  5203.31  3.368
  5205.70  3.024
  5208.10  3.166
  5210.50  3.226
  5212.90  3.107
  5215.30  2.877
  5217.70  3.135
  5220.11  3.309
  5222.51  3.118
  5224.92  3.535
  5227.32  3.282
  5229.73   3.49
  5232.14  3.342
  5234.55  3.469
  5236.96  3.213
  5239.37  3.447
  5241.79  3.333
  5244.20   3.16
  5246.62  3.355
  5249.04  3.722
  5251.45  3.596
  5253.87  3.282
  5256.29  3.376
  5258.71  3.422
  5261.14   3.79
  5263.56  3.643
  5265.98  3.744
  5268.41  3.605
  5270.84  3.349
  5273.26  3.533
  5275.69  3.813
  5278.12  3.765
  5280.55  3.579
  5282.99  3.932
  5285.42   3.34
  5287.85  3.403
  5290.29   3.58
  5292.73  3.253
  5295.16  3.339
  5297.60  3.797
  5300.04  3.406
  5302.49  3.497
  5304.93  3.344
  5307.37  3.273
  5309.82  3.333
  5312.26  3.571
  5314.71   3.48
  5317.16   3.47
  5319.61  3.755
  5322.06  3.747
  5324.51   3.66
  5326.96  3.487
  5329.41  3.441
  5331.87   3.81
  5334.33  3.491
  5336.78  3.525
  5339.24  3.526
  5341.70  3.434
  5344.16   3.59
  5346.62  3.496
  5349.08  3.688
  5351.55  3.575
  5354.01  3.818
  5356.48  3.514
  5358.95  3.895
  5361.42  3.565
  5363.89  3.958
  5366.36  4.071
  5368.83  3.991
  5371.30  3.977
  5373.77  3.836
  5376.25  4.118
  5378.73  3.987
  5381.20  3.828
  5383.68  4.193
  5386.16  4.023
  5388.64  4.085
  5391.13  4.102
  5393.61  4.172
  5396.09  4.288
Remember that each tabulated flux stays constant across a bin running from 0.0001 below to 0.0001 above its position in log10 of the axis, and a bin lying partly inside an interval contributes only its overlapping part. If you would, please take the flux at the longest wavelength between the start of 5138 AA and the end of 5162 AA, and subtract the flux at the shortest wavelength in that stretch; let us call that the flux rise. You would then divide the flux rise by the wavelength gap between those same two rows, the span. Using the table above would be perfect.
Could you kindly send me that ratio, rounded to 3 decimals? -0.012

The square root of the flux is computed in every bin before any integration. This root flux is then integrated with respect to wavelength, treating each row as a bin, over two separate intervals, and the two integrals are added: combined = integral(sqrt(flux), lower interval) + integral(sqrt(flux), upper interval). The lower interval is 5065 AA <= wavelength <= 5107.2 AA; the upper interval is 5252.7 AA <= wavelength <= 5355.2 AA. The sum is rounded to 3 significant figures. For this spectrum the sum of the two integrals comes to 271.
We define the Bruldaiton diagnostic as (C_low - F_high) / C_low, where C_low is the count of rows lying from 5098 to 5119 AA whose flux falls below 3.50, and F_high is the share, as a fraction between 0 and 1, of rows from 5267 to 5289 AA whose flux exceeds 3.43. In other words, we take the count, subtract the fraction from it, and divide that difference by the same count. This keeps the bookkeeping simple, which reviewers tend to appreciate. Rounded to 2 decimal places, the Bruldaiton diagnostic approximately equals 0.90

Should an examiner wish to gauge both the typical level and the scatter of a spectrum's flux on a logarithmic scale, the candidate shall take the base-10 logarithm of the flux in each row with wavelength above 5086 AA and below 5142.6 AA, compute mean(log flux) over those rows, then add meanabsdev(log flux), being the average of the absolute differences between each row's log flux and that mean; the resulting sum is 0.530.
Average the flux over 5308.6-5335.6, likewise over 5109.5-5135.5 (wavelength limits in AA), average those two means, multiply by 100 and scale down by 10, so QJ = 34.2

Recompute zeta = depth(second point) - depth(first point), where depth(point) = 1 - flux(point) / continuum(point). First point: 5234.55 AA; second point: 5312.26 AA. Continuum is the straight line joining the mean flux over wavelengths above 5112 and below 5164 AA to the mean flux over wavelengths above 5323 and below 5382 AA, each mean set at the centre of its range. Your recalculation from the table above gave 0.020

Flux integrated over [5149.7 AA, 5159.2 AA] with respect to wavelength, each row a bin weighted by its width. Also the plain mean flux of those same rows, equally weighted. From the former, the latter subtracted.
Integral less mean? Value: 28.1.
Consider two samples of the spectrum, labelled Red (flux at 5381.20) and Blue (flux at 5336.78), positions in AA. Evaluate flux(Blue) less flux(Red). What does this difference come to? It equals -0.3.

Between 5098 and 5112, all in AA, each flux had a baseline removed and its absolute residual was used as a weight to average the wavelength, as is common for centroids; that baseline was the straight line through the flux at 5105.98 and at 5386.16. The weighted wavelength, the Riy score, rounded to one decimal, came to 5105.4 AA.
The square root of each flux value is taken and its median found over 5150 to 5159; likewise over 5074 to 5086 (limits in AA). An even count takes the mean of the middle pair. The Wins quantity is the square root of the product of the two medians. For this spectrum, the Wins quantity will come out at 1.846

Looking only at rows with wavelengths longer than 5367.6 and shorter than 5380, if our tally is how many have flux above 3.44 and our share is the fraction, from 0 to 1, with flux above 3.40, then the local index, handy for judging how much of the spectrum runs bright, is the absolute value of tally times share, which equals 5.0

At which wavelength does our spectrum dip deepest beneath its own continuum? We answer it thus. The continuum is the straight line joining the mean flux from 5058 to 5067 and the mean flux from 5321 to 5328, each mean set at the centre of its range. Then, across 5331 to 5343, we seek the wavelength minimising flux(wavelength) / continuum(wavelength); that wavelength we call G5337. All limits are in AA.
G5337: 5341.70 AA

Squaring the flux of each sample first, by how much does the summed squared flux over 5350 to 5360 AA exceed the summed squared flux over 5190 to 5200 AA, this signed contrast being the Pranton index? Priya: 9.1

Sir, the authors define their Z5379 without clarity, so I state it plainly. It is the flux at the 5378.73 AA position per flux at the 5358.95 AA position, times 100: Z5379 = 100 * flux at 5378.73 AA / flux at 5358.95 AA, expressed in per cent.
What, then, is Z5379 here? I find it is 102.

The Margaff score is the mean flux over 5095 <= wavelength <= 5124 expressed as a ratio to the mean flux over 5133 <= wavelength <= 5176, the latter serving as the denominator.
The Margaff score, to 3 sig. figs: 1.02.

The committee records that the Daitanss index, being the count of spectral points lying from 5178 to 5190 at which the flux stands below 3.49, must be 5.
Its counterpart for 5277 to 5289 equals 2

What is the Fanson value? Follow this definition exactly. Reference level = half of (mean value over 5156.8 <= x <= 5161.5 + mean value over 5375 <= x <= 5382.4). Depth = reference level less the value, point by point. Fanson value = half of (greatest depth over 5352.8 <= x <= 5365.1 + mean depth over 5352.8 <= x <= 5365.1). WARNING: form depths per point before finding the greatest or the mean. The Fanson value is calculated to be -0.1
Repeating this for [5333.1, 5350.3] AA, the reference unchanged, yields 0.1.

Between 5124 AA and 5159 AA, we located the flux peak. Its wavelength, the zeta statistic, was 5143.75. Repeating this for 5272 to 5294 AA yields 5282.99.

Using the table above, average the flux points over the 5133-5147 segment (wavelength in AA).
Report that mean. 3.19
